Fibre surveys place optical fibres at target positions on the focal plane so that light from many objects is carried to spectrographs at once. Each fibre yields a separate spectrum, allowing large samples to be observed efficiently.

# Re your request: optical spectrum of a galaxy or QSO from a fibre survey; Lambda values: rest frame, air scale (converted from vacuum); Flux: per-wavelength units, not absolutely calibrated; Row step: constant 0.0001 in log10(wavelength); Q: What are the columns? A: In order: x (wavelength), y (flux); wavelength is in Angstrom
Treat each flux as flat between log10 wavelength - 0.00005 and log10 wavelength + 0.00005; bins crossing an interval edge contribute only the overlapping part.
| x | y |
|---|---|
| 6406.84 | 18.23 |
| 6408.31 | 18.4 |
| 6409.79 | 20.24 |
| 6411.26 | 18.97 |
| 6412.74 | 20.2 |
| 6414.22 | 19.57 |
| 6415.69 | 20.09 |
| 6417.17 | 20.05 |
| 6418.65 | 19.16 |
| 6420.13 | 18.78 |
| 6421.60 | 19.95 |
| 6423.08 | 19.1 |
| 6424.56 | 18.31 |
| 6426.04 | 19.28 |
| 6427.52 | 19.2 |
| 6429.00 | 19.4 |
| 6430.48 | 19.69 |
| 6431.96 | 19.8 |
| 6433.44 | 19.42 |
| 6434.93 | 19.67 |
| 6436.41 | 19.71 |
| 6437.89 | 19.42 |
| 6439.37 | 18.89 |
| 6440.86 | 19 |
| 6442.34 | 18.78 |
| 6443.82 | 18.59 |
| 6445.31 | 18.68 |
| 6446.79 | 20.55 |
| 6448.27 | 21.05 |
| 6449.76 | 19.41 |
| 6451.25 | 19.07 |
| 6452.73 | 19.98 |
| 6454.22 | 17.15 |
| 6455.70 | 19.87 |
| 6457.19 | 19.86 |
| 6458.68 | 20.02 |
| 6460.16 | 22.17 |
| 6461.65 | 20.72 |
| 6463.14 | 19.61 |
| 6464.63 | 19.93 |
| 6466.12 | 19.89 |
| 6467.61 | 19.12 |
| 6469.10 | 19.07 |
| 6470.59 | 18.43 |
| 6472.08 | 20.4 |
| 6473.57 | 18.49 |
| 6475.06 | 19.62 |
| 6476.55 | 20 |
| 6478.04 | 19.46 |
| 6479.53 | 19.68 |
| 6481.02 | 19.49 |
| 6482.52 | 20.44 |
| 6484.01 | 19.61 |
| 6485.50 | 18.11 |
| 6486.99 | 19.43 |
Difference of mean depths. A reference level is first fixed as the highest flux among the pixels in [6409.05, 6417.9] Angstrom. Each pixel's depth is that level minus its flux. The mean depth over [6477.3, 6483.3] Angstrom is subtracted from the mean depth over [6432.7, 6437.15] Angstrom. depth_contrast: 0.17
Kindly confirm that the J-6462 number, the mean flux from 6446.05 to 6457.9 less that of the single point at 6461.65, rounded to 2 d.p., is -1.10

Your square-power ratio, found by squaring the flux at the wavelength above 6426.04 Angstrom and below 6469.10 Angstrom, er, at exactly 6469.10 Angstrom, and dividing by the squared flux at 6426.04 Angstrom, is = 0.98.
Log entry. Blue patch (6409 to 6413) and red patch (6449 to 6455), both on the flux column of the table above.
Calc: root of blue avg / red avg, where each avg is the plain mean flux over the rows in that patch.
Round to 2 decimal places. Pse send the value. 1.02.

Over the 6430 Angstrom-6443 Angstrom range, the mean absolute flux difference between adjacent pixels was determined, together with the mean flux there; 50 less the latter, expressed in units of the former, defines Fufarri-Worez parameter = 127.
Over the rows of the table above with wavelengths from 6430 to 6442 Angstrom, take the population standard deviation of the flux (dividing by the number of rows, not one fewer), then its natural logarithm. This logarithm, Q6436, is -1.1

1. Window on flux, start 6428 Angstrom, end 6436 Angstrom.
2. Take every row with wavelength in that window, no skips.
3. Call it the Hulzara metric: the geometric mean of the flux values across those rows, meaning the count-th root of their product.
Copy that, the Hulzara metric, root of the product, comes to 19.6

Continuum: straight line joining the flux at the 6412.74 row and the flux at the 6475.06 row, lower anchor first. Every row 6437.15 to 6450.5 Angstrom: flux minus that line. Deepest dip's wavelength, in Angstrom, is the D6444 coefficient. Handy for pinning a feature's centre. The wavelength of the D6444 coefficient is 6443.82 Angstrom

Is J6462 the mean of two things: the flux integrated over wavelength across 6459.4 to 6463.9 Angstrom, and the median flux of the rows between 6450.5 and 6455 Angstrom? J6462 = 56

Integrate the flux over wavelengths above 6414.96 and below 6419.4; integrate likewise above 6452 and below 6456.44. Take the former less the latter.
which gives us 3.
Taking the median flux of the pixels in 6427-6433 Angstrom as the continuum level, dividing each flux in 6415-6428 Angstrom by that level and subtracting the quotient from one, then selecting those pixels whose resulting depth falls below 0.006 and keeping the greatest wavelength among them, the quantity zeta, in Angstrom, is 6421.60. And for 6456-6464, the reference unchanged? 6463.14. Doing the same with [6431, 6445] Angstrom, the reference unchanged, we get 6436.41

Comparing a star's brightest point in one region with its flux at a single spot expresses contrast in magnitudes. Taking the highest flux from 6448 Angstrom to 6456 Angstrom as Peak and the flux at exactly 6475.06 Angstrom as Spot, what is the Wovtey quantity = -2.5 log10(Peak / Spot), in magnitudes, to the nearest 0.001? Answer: -0.076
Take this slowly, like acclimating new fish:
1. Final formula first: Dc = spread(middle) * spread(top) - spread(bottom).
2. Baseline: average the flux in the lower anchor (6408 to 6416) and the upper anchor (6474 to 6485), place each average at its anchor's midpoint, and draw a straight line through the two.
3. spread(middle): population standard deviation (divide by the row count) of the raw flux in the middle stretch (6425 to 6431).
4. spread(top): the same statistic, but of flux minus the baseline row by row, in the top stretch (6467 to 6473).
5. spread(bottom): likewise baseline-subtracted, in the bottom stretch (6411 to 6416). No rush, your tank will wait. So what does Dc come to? -0.4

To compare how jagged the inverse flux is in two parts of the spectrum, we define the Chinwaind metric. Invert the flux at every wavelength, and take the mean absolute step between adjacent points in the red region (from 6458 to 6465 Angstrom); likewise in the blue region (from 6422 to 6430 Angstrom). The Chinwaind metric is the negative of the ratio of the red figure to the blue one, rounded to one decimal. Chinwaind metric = -2.0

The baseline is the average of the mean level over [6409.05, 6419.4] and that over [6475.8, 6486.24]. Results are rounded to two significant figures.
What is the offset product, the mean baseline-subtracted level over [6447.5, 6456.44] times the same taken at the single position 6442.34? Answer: 0.20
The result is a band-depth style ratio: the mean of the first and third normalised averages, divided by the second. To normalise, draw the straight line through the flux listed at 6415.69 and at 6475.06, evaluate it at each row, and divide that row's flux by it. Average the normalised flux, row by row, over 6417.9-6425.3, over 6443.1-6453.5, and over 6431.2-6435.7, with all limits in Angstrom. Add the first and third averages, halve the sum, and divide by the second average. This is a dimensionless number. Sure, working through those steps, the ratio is 0.98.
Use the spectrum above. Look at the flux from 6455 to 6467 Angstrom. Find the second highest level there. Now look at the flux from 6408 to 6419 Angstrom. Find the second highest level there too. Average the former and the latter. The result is 20.5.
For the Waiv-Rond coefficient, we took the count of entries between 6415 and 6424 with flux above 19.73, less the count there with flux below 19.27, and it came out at 0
